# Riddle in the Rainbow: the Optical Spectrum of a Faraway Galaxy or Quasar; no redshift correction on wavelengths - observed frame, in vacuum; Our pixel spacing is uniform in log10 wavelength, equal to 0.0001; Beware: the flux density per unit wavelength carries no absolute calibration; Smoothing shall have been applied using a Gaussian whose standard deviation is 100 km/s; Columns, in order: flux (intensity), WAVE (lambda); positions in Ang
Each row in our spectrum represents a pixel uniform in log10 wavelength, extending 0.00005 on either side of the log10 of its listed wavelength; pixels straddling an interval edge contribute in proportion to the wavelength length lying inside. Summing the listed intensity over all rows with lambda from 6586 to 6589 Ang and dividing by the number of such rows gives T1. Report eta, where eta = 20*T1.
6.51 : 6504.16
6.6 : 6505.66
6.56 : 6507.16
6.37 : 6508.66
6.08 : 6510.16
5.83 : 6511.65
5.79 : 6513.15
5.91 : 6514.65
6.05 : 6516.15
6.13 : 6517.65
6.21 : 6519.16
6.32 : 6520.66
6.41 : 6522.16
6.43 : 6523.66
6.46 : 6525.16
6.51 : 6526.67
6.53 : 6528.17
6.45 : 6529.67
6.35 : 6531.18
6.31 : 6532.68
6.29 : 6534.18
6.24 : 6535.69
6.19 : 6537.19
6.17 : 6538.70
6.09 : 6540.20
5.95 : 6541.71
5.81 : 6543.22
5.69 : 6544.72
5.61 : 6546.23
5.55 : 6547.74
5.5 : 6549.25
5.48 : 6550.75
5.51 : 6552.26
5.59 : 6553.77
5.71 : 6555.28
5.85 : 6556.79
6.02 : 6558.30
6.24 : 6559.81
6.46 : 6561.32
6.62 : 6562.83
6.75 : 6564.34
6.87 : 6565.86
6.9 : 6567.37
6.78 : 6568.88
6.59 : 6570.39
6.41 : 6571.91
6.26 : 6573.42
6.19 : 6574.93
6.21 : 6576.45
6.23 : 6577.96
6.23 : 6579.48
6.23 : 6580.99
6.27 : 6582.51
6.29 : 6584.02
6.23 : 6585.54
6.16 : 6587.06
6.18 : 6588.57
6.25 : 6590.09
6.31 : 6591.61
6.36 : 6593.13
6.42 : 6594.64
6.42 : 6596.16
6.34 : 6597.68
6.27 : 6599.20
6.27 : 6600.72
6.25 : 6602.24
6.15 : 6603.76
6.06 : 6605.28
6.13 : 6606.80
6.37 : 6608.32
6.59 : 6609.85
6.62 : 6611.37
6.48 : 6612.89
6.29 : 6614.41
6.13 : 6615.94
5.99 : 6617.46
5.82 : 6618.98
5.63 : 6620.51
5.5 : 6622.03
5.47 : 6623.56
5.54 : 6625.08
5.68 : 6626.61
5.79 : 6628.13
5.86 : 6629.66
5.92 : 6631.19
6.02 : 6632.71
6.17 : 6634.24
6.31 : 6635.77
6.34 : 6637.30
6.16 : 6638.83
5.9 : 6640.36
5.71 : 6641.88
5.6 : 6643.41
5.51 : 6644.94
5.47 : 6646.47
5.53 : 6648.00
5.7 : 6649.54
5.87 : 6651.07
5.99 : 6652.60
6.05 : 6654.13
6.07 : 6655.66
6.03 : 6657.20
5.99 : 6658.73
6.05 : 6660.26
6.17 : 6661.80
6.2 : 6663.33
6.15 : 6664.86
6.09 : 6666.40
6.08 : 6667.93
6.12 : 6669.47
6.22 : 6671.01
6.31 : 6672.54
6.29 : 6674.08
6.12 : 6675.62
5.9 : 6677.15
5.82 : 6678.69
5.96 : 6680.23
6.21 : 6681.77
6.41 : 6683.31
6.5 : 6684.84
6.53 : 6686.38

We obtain 123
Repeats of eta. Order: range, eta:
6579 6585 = 125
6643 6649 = 111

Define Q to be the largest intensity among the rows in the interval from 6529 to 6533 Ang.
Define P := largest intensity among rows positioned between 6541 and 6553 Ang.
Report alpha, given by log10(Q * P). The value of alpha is 1.58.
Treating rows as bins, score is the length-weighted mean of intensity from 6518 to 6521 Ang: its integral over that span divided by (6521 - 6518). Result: 6.22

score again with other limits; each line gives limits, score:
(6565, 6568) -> 6.87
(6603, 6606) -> 6.11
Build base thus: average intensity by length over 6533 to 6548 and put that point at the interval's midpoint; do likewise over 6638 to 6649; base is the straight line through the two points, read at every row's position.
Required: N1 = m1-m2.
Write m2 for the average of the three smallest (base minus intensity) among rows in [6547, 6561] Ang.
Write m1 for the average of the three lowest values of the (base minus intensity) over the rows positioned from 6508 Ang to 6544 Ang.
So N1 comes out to -0.4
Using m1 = -0.48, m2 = -0.1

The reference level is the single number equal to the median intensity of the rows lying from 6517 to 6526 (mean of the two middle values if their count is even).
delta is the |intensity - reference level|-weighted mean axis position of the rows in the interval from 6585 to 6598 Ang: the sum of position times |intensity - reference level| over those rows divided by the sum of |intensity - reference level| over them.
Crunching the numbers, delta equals 6589.3 Ang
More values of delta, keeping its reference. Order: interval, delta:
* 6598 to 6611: 6605.1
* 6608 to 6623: 6618.2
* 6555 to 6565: 6558.8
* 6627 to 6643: 6634.6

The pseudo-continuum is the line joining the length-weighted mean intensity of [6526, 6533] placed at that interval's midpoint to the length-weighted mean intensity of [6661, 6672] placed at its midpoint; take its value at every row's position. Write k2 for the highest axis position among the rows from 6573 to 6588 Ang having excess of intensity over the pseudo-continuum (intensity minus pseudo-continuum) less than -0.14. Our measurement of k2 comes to 6587.06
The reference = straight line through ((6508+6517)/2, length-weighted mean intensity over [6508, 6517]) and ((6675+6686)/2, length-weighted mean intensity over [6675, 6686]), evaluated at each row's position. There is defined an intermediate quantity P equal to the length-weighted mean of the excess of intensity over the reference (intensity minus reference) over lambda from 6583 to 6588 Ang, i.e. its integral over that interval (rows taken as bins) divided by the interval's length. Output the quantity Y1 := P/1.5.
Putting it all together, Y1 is 0.10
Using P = 0.16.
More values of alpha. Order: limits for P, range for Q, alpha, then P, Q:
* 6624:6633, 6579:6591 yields 1.58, 6.02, 6.29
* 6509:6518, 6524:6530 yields 1.60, 6.13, 6.53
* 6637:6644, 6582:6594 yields 1.61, 6.34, 6.36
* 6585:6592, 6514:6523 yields 1.61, 6.31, 6.41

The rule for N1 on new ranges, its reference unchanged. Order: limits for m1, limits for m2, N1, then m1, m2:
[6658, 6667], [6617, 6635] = -0.2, -0.53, -0.3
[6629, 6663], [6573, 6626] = 0.2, -0.58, -0.8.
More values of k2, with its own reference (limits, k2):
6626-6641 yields 6640.36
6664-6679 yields 6678.69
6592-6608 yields 6606.80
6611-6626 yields 6625.08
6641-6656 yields 6652.60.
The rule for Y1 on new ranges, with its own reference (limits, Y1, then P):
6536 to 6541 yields 0.08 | 0.13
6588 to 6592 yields 0.11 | 0.17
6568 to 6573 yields 0.35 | 0.52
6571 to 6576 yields 0.15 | 0.23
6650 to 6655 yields -0.11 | -0.17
